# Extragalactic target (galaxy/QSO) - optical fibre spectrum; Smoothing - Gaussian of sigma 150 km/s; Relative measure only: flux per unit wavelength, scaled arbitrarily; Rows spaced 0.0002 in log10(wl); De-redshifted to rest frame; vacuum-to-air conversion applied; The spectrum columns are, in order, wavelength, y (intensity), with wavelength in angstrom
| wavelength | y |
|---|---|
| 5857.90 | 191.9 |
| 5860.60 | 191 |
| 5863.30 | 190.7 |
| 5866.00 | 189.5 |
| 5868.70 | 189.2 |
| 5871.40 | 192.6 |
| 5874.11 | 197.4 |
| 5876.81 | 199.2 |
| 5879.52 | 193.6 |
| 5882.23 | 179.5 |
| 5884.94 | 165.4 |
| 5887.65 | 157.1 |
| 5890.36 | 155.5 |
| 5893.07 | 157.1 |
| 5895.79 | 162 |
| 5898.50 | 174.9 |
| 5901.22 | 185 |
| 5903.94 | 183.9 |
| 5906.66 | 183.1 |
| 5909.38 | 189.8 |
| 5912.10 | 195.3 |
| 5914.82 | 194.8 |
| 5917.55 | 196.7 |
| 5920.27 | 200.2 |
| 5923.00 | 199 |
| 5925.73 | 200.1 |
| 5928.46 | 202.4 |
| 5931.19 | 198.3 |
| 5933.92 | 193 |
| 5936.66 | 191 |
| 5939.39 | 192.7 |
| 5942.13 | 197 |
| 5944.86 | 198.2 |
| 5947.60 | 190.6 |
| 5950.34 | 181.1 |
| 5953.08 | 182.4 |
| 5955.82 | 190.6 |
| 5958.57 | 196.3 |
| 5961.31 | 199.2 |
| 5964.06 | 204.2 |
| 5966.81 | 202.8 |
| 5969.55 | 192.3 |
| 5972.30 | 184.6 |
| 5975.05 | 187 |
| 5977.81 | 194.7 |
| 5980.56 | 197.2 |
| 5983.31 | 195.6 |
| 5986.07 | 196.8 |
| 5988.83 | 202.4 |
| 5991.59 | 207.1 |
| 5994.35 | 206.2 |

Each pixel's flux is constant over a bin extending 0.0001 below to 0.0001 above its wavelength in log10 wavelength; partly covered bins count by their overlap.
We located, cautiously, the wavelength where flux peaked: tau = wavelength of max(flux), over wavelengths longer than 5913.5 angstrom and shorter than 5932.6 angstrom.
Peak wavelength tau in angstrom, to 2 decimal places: 5928.46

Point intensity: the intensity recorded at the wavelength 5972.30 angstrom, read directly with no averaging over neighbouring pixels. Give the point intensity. 184.6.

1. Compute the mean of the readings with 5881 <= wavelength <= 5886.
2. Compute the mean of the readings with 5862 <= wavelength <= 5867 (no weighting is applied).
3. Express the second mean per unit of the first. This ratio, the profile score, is 1.10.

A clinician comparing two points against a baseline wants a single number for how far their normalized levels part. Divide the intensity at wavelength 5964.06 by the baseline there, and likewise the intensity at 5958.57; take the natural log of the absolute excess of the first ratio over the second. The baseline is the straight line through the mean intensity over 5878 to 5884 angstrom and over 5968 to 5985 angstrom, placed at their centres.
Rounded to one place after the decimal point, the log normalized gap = -3.2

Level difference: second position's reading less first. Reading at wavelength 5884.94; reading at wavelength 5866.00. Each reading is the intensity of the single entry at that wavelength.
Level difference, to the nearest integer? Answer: 24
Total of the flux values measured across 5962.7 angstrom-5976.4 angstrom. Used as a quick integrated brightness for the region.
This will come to 971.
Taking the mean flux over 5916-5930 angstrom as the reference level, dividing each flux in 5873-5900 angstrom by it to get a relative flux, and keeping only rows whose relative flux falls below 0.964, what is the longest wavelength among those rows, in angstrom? 5898.50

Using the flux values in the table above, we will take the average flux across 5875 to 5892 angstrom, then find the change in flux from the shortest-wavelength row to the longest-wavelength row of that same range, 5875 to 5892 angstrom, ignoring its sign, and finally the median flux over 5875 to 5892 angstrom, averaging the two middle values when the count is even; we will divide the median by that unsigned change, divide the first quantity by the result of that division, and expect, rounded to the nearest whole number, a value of 44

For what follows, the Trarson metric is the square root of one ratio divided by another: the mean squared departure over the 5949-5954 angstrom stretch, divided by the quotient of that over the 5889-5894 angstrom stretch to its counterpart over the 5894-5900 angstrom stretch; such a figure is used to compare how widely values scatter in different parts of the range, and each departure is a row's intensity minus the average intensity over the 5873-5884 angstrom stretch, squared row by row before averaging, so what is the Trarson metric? 7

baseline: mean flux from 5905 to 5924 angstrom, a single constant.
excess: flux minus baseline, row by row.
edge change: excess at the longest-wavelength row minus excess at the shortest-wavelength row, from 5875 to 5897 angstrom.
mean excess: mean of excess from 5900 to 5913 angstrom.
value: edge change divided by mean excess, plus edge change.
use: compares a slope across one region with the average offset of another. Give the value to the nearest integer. -32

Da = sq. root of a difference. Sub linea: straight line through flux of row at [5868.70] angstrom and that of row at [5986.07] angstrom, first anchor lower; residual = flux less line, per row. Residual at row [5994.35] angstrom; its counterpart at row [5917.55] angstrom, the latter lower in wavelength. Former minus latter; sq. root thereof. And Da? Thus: 2.1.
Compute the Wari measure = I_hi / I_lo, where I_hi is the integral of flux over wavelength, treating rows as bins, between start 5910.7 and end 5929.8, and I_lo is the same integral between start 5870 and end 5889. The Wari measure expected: 1.09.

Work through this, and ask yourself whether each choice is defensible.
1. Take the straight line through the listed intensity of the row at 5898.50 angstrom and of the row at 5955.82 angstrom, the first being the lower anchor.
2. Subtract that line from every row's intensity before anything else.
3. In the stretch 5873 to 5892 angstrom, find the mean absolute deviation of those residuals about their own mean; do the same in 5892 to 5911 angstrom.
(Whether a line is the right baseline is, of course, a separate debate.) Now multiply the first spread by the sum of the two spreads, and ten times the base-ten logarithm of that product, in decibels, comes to 27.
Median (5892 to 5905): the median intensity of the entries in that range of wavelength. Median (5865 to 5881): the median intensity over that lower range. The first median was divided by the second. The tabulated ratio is 0.906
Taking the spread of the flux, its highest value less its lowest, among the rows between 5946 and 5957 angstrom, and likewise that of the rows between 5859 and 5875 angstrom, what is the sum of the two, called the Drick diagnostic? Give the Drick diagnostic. 18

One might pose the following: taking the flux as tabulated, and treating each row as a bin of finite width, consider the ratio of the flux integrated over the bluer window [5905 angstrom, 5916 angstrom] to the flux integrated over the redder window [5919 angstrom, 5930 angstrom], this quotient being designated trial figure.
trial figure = 0.95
